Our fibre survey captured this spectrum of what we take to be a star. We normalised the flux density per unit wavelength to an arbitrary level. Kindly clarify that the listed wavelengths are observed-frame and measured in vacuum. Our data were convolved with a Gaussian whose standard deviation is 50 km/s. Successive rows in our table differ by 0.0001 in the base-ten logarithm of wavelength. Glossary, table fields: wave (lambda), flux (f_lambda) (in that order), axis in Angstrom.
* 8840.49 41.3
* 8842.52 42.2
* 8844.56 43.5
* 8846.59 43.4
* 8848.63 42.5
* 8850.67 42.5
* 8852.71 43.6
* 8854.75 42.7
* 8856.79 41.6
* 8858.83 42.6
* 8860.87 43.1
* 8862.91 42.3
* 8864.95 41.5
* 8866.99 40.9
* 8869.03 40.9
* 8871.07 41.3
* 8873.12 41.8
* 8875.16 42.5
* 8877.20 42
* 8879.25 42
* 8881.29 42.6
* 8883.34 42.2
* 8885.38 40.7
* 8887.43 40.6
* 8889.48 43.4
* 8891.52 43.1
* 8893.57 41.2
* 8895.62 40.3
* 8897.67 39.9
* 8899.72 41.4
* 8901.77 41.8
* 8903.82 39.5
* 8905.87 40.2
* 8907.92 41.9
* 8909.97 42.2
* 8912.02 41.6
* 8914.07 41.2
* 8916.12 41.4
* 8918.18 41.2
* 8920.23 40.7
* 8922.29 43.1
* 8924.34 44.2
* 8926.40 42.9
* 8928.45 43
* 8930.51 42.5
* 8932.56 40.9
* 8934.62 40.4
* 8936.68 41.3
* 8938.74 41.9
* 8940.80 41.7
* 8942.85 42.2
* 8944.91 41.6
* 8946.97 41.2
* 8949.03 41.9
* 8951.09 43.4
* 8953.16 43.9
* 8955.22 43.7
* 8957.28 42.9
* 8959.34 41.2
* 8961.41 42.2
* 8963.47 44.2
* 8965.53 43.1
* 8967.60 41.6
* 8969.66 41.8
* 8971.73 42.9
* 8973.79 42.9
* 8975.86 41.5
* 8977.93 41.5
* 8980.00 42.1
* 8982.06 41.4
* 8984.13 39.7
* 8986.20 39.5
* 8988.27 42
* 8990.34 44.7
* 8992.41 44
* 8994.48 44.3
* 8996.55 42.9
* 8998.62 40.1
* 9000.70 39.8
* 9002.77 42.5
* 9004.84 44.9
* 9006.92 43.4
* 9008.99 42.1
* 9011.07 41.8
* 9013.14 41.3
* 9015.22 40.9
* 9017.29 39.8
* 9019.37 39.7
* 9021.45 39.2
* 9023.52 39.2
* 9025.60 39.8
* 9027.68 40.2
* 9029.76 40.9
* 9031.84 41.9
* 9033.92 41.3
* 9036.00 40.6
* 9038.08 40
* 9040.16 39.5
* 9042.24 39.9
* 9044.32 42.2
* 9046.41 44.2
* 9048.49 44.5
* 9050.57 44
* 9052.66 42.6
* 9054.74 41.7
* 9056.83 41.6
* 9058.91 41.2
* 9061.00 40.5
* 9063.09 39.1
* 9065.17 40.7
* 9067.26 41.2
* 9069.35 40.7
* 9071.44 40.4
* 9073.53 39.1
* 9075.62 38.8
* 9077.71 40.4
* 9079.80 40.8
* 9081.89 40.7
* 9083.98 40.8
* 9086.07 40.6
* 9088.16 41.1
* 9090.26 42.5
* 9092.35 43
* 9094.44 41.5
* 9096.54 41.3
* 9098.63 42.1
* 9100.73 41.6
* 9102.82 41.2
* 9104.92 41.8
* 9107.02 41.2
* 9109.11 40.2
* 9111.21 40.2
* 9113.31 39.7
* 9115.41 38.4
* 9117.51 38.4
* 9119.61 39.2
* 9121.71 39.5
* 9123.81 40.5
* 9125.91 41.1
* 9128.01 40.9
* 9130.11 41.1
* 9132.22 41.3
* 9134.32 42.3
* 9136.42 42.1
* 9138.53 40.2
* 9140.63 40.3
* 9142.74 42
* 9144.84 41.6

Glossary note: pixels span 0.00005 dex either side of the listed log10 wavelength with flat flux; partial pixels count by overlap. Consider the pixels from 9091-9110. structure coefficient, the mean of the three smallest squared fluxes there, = 1670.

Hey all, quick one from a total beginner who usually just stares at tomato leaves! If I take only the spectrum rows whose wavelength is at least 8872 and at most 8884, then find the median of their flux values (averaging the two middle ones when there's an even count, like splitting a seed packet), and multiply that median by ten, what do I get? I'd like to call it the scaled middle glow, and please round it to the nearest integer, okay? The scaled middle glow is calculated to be 421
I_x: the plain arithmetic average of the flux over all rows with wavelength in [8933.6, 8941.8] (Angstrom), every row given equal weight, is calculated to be 41.3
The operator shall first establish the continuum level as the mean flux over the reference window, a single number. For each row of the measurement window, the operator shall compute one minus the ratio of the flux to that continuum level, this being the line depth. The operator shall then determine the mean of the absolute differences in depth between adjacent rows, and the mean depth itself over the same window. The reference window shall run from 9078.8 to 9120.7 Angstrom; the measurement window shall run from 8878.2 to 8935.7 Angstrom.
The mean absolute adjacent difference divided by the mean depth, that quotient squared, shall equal 1.3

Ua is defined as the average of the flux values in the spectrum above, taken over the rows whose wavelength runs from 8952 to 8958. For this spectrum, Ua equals 43.5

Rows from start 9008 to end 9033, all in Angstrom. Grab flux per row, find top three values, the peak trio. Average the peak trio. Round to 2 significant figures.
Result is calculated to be 42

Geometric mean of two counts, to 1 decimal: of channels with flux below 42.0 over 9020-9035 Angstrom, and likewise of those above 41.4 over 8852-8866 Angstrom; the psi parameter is 7.0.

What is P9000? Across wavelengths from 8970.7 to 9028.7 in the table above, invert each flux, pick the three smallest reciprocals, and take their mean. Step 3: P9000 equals 0.0224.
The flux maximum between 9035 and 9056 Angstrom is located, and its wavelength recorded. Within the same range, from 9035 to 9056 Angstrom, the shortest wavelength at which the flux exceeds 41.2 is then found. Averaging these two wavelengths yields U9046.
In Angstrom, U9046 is 9046.4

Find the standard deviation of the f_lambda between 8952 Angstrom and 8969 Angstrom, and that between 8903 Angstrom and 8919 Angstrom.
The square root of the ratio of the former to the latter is 1.11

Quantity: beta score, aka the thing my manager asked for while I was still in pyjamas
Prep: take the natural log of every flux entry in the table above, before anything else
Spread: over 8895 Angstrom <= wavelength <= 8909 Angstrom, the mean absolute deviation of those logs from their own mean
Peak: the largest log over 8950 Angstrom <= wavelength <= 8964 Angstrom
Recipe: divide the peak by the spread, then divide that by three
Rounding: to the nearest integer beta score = 61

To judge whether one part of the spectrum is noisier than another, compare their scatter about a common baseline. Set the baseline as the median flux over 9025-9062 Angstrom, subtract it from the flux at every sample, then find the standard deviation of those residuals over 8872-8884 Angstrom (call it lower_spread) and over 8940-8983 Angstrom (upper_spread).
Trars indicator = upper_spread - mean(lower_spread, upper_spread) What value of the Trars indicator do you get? 0.31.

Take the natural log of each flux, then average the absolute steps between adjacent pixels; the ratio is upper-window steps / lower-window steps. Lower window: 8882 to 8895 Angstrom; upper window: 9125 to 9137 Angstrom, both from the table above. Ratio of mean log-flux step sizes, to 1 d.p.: 0.3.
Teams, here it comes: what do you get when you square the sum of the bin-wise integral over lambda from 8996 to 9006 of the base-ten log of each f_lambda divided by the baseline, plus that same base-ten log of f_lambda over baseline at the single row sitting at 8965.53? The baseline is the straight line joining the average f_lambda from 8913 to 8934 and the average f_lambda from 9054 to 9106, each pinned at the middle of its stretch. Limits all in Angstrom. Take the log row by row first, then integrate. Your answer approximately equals 0.004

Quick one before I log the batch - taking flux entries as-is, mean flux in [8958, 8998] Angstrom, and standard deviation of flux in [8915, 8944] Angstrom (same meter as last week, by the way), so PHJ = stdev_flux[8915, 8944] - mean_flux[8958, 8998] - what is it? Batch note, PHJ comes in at -41.2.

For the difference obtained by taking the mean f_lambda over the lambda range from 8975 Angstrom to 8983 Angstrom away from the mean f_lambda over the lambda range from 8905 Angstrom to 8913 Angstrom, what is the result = -0.1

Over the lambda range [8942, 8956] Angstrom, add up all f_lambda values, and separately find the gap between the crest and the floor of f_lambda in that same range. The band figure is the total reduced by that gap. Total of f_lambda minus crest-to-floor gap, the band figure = 295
